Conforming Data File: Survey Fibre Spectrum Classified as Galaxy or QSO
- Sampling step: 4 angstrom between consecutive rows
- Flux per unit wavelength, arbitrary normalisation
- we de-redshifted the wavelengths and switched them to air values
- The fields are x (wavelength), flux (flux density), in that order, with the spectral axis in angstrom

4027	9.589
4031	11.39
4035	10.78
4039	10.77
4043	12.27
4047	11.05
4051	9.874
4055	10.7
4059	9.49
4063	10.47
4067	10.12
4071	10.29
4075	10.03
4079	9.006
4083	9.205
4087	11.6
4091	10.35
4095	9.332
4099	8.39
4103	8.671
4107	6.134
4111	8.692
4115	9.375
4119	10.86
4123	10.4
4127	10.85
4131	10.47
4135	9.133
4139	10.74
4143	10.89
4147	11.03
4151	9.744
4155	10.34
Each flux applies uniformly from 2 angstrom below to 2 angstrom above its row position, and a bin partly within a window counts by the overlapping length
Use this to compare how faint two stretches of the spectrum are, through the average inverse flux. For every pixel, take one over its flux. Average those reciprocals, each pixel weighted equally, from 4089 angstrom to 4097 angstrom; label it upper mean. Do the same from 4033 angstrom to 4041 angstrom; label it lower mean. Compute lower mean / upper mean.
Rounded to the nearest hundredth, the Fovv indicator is 0.91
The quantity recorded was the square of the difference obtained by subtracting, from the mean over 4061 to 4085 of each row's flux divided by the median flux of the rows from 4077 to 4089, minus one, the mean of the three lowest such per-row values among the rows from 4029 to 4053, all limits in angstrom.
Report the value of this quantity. 0.005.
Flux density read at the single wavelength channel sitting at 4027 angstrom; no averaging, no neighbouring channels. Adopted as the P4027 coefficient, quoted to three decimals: 9.589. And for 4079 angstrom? 9.006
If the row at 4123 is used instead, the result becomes 10.400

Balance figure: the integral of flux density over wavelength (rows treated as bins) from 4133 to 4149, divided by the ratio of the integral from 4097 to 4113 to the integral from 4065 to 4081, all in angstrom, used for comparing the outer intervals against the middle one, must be 207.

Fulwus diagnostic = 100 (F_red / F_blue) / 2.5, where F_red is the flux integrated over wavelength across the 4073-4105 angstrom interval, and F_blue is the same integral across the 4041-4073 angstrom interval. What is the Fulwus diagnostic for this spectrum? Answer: 36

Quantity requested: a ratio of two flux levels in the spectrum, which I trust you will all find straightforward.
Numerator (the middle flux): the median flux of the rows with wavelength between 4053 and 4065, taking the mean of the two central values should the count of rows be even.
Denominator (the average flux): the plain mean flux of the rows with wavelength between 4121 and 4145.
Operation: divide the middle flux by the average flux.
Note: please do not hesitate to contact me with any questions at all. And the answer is 1.01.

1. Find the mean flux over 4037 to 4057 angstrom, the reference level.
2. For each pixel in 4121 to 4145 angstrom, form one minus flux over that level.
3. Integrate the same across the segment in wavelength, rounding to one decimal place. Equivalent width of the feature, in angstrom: 1.1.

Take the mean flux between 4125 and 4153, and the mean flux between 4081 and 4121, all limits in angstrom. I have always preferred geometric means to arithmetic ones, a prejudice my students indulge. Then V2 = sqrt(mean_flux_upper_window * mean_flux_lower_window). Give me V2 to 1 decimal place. 9.8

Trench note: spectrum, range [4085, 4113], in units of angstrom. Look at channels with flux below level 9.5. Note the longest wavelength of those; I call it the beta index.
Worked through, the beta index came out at 4111 angstrom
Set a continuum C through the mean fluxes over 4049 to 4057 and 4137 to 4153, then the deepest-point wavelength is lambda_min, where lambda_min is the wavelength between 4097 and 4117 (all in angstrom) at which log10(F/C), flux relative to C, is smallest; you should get 4107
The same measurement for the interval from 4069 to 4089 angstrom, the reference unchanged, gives 4079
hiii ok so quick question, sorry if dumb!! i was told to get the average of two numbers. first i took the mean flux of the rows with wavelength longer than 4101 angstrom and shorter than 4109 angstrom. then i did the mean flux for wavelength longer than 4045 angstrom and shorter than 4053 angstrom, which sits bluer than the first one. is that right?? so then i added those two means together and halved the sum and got 8.9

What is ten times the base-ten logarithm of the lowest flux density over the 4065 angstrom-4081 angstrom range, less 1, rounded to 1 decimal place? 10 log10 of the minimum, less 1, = 8.5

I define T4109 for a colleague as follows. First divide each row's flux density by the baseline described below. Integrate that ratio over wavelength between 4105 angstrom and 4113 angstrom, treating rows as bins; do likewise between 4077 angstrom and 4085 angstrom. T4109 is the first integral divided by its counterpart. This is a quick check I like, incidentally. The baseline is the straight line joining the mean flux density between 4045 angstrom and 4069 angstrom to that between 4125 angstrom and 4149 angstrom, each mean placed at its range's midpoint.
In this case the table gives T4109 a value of 0.81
